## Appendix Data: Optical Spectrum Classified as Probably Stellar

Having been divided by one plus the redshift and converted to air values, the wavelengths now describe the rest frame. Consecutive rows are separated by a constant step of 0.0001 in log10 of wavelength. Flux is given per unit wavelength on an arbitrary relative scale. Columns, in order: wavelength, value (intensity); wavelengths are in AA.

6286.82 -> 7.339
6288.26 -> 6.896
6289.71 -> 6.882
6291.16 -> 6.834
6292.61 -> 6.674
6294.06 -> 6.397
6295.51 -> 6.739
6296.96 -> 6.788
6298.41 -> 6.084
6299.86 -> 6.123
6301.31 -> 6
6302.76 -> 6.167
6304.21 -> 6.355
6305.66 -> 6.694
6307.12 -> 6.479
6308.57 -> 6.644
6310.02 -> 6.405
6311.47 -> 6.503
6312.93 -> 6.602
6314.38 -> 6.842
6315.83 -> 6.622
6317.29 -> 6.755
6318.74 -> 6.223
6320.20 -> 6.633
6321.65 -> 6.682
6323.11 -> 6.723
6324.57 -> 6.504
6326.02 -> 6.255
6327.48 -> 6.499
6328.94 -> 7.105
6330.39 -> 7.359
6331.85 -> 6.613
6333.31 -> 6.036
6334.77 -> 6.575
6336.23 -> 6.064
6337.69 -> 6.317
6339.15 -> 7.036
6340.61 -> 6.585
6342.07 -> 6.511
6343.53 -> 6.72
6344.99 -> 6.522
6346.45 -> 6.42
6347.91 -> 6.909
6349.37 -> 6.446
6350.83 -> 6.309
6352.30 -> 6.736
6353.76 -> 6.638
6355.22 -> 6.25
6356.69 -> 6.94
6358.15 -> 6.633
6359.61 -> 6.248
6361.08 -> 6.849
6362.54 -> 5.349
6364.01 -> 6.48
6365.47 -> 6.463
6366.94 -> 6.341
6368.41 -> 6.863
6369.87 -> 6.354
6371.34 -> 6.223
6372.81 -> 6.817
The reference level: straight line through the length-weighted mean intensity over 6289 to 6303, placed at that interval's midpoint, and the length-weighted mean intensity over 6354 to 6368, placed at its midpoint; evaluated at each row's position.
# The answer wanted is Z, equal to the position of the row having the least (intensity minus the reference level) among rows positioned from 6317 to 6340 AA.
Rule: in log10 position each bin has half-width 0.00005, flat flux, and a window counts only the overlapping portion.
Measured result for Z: 6333.31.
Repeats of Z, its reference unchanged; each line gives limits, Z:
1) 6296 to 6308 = 6301.31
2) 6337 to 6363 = 6362.54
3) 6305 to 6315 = 6310.02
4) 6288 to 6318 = 6301.31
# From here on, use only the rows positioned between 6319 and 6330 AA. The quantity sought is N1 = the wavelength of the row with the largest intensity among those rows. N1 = 6328.94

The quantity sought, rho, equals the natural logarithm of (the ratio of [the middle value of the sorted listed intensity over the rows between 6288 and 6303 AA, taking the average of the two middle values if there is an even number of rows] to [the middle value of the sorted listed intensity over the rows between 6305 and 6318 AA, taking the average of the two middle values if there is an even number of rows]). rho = 0.008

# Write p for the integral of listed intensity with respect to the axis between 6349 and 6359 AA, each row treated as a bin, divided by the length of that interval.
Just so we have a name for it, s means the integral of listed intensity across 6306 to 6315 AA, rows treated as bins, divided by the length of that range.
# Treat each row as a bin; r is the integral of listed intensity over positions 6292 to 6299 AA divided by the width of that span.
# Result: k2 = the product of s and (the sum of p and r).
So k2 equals 86.2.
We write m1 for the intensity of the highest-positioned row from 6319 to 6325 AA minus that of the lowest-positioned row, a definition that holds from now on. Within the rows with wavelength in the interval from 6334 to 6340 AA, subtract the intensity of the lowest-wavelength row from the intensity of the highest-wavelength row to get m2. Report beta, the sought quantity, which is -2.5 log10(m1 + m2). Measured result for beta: 1.20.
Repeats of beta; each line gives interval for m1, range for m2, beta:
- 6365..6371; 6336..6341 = 0.96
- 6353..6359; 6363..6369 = 1.06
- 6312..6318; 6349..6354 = 1.16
